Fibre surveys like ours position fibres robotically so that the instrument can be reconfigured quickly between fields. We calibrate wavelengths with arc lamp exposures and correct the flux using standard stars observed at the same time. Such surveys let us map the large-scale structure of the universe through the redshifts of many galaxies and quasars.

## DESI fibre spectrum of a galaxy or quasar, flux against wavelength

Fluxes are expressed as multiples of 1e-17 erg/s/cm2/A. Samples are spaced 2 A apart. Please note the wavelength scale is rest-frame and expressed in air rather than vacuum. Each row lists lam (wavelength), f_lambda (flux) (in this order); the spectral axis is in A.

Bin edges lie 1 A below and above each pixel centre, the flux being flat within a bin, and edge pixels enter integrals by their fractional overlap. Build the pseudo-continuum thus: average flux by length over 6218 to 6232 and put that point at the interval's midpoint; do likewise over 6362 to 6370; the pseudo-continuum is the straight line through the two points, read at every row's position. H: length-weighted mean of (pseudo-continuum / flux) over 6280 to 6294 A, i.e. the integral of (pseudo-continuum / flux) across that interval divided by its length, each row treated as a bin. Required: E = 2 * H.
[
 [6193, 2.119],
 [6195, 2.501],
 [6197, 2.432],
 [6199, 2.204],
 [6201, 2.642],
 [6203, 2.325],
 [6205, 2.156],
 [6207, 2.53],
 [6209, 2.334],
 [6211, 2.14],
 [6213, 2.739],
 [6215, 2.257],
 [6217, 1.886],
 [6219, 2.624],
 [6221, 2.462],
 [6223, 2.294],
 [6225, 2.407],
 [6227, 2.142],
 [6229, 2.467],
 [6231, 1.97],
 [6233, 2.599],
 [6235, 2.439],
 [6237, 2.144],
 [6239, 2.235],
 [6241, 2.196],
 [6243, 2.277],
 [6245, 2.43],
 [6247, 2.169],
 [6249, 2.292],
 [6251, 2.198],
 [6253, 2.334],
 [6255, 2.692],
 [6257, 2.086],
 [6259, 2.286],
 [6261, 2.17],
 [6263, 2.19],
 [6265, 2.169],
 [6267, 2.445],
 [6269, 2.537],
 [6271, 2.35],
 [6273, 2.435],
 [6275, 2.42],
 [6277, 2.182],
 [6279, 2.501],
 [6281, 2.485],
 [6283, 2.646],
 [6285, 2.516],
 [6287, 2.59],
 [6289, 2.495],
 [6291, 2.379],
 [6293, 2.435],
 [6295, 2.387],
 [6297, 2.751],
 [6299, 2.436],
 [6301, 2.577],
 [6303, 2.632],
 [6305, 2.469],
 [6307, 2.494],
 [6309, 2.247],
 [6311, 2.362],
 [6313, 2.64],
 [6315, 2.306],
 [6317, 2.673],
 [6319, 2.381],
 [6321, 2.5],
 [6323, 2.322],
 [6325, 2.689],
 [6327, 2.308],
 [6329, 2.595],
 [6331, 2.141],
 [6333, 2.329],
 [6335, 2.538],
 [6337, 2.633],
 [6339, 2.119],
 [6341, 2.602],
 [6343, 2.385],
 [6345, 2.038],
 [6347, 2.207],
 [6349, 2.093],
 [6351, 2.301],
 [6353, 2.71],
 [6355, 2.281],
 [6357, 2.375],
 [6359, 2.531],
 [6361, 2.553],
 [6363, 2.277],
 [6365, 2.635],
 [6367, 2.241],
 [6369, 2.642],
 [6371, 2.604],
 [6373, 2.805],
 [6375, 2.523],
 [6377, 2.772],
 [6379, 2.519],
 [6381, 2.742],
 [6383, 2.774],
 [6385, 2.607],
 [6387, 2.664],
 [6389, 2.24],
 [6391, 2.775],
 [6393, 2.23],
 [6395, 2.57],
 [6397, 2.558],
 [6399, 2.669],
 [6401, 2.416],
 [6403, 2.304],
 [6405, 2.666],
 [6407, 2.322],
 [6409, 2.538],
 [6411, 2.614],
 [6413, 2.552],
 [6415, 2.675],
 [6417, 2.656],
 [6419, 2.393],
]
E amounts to 1.91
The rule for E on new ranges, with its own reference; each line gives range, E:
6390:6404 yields 1.99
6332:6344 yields 2.01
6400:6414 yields 2.00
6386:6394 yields 2.01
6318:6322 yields 1.98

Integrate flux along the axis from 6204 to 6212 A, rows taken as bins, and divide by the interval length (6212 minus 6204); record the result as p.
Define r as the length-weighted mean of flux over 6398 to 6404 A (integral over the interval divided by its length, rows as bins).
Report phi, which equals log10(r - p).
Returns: -0.8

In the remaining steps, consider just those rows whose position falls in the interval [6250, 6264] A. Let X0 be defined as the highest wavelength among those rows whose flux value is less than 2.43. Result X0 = 6263 A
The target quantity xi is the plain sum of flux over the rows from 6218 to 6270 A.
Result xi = 60.3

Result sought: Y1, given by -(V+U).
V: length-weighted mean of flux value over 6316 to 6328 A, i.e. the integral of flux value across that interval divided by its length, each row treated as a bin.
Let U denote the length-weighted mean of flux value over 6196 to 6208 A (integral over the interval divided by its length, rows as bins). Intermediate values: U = 2.38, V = 2.48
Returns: -4.86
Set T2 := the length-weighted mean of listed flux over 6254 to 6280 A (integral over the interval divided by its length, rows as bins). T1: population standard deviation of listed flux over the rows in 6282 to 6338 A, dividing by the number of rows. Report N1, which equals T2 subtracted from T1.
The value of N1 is -2.19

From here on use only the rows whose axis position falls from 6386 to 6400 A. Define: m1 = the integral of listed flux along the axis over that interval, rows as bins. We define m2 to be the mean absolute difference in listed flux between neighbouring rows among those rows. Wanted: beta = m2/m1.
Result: 0.0093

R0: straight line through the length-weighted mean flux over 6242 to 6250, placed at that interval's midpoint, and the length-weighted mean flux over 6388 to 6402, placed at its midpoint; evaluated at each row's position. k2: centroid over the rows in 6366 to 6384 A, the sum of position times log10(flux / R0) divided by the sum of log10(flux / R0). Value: 6378.1 A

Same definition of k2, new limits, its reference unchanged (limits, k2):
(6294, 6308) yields 6300.8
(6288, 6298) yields 6294.4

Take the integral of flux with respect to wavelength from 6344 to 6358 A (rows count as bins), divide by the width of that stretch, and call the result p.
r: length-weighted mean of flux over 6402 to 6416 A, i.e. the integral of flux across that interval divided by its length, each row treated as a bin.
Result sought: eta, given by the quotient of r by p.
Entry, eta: 1.10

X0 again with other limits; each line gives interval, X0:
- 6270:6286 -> 6277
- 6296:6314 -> 6311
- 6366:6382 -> 6367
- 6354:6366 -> 6363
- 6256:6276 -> 6275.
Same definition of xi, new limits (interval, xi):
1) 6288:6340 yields 63.8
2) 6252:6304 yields 63.1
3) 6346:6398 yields 65.2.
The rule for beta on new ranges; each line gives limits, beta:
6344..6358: 0.0074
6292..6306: 0.0051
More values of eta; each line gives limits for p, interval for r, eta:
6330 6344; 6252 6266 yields 0.95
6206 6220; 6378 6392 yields 1.11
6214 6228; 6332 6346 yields 1.04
